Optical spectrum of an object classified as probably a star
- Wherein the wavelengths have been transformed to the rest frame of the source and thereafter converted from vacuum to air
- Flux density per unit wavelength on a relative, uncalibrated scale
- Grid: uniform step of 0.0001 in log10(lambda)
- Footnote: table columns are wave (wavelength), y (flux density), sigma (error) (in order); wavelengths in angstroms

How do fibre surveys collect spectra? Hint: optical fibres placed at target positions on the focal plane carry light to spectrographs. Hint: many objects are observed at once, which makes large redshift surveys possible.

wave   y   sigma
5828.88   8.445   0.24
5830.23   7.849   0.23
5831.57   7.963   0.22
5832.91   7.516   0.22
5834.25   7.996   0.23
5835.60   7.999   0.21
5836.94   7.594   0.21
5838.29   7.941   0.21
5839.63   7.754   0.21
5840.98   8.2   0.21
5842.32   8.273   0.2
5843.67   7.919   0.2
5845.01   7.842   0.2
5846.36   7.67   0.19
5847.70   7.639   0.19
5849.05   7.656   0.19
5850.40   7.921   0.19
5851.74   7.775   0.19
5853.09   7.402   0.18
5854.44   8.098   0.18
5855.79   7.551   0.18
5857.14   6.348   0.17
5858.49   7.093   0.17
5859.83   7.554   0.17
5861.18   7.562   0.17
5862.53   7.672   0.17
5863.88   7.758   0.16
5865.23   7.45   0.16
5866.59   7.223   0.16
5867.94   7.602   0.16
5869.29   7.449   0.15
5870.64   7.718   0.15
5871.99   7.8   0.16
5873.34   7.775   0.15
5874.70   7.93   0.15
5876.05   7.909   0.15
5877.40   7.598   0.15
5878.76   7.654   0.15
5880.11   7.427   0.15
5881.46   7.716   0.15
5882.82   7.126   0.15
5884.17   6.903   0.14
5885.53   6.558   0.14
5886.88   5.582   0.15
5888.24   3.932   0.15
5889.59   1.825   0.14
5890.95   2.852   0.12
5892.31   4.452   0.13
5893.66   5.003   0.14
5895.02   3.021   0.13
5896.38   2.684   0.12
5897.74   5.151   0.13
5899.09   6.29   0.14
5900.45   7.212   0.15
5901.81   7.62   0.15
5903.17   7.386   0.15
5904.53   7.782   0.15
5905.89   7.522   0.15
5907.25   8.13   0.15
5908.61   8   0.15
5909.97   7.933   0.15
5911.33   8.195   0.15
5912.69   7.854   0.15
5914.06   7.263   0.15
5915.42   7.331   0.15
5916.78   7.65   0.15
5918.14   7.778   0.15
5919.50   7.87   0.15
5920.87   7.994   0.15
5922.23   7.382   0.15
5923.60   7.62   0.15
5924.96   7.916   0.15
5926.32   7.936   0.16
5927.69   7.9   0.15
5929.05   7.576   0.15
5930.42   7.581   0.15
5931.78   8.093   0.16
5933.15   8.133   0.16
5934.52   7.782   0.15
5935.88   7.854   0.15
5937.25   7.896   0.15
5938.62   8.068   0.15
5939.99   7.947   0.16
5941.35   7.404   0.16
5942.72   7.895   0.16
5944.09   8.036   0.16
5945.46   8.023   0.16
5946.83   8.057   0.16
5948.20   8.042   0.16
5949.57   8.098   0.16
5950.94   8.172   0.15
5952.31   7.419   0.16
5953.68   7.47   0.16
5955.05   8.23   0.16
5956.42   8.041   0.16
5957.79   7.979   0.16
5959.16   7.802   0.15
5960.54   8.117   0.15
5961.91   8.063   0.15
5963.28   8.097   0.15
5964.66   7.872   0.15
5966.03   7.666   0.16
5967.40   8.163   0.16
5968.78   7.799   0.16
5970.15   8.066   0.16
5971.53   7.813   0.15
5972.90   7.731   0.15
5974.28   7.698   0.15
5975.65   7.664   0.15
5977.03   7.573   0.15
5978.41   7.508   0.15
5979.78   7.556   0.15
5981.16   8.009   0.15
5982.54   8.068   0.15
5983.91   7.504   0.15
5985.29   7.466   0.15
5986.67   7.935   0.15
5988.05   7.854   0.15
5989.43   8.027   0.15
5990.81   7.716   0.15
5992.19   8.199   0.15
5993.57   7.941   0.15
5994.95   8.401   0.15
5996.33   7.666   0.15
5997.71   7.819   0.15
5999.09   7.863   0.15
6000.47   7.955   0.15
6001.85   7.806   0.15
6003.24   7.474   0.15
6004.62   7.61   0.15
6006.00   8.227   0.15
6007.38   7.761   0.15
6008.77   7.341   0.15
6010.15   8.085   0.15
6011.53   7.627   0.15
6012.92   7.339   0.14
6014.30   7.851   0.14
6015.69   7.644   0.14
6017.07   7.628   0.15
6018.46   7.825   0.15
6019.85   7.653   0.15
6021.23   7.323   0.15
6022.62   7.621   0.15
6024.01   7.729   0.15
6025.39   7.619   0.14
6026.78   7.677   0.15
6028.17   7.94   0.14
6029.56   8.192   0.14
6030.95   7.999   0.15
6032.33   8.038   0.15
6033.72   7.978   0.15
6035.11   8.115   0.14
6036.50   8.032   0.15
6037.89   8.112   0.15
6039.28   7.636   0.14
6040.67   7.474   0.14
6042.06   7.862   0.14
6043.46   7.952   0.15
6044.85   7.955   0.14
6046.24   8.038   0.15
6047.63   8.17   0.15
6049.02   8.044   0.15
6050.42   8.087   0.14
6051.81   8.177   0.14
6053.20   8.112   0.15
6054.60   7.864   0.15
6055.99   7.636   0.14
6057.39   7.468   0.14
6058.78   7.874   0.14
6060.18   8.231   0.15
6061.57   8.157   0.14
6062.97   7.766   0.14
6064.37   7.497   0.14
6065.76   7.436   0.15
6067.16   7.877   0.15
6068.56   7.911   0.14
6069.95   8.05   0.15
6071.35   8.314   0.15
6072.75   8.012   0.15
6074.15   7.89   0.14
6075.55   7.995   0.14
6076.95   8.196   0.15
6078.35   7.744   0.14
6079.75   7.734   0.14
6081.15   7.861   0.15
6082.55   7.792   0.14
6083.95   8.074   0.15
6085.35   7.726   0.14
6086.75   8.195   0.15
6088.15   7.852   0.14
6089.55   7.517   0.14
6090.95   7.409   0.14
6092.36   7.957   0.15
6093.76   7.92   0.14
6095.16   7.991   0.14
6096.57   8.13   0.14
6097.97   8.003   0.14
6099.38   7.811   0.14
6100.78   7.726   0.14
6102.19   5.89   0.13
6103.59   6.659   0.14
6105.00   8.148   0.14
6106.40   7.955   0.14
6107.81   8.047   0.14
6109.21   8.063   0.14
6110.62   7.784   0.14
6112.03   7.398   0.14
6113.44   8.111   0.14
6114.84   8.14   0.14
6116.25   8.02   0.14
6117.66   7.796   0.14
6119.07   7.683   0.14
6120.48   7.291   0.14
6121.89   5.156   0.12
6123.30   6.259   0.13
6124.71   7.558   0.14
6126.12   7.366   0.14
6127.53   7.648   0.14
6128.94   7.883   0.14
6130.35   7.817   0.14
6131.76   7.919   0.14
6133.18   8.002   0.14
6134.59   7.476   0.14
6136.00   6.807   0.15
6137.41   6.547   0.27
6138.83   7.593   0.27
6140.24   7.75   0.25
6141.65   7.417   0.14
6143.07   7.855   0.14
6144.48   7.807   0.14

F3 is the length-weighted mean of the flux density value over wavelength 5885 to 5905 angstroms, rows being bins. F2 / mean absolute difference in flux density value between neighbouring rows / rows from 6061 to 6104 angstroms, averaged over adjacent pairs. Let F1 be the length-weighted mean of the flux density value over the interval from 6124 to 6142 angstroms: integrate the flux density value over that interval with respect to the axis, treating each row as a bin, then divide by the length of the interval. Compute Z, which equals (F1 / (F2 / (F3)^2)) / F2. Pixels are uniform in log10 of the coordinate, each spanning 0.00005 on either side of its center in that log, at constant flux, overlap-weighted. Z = 2360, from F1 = 7.53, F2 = 0.29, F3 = 5.1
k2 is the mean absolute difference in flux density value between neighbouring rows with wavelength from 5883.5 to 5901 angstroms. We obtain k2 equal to 1.26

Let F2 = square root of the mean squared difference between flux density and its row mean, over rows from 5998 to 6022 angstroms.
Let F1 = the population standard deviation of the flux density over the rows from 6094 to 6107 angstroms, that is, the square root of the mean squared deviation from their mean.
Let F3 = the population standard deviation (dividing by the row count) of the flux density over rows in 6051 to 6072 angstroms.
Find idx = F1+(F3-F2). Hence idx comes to 0.8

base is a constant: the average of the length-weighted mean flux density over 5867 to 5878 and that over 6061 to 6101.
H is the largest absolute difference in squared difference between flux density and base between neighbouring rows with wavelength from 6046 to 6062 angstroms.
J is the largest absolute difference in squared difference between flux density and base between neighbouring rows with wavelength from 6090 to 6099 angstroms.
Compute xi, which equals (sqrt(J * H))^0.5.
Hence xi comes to 0.4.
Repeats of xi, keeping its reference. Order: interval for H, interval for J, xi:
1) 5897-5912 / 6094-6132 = 2.4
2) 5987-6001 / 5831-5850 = 0.5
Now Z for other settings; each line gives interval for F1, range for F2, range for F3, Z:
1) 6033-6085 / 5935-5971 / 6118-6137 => 8238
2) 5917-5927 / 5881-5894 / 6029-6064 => 485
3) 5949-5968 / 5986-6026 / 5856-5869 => 4853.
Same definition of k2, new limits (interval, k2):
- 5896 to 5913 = 0.60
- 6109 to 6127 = 0.58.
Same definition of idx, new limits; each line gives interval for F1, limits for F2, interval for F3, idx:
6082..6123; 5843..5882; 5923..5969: 0.6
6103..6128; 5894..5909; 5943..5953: -0.9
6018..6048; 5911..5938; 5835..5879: 0.3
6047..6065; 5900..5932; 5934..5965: 0.2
